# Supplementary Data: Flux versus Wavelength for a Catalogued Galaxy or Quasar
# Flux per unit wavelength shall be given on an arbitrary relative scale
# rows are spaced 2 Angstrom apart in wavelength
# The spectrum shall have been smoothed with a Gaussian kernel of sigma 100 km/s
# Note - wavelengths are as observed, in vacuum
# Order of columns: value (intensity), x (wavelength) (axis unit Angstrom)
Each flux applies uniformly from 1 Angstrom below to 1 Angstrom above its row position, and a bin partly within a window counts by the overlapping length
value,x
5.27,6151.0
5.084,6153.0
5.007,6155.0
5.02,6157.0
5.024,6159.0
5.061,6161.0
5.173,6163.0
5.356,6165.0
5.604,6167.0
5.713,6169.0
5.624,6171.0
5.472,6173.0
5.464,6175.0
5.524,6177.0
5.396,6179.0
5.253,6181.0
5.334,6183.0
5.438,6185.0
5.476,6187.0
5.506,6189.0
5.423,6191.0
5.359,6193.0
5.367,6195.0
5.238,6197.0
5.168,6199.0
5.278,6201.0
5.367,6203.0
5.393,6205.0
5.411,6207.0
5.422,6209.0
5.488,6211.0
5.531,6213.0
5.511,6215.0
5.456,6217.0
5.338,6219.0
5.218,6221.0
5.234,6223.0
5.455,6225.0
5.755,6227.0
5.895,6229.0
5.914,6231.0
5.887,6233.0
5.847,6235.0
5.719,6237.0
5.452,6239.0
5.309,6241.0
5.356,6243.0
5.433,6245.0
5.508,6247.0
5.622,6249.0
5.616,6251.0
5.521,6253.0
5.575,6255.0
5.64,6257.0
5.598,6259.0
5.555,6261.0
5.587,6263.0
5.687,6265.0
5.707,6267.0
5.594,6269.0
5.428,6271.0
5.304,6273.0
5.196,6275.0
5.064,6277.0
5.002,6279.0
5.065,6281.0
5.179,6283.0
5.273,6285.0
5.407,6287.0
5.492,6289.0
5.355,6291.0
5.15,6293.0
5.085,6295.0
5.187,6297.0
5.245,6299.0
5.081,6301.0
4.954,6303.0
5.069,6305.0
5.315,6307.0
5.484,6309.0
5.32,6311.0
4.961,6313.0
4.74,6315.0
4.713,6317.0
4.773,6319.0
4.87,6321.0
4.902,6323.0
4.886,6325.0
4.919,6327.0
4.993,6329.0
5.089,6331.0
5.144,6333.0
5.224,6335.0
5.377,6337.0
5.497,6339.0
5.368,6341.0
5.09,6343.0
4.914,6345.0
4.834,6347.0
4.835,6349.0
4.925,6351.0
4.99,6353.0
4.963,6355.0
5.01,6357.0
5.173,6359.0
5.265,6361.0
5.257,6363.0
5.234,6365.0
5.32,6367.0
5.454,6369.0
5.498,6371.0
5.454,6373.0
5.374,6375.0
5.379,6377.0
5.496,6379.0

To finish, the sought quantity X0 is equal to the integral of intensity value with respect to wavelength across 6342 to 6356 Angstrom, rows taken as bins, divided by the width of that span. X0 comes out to 4.94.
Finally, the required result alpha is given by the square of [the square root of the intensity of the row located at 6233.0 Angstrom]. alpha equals 5.9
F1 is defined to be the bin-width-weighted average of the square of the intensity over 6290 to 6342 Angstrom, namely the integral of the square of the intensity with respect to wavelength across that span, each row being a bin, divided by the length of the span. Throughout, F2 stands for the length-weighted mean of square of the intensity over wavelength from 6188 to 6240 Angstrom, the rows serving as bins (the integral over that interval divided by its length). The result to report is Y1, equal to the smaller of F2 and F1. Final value 26.1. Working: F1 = 26.1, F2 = 30.1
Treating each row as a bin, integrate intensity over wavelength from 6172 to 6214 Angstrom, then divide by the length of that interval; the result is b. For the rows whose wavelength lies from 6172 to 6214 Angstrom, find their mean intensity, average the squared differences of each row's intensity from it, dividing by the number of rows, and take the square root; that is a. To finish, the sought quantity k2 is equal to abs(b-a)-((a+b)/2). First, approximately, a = 0.10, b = 5.4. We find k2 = 2.55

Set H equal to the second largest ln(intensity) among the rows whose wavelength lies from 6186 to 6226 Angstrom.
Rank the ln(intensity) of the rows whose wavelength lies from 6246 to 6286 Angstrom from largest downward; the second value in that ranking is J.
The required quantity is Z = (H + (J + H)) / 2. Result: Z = 2.58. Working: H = 1.71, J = 1.74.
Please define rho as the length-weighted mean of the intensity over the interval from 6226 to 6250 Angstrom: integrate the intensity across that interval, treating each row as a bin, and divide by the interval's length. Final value 5.6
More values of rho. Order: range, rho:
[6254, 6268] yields 5.6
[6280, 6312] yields 5.2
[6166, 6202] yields 5.4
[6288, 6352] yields 5.1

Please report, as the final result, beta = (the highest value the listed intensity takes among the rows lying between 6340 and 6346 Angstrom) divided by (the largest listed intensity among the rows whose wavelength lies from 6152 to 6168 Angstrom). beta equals 0.96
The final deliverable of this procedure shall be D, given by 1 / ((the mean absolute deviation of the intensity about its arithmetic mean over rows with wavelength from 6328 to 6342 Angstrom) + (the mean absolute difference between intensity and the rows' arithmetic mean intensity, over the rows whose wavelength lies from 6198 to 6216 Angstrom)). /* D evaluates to 4.31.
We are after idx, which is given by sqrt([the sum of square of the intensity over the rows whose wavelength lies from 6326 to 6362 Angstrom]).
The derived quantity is 21.6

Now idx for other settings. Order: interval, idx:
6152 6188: 22.7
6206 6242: 23.6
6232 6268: 23.7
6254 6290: 23.0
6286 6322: 21.8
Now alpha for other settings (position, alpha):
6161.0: 5.1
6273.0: 5.3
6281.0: 5.1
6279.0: 5.0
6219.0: 5.3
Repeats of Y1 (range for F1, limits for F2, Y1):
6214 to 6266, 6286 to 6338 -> 26.1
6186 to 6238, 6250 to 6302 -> 28.9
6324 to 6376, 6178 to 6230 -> 26.6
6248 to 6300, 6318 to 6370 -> 25.9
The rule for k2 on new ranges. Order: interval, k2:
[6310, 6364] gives 2.21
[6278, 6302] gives 2.39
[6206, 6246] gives 2.44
